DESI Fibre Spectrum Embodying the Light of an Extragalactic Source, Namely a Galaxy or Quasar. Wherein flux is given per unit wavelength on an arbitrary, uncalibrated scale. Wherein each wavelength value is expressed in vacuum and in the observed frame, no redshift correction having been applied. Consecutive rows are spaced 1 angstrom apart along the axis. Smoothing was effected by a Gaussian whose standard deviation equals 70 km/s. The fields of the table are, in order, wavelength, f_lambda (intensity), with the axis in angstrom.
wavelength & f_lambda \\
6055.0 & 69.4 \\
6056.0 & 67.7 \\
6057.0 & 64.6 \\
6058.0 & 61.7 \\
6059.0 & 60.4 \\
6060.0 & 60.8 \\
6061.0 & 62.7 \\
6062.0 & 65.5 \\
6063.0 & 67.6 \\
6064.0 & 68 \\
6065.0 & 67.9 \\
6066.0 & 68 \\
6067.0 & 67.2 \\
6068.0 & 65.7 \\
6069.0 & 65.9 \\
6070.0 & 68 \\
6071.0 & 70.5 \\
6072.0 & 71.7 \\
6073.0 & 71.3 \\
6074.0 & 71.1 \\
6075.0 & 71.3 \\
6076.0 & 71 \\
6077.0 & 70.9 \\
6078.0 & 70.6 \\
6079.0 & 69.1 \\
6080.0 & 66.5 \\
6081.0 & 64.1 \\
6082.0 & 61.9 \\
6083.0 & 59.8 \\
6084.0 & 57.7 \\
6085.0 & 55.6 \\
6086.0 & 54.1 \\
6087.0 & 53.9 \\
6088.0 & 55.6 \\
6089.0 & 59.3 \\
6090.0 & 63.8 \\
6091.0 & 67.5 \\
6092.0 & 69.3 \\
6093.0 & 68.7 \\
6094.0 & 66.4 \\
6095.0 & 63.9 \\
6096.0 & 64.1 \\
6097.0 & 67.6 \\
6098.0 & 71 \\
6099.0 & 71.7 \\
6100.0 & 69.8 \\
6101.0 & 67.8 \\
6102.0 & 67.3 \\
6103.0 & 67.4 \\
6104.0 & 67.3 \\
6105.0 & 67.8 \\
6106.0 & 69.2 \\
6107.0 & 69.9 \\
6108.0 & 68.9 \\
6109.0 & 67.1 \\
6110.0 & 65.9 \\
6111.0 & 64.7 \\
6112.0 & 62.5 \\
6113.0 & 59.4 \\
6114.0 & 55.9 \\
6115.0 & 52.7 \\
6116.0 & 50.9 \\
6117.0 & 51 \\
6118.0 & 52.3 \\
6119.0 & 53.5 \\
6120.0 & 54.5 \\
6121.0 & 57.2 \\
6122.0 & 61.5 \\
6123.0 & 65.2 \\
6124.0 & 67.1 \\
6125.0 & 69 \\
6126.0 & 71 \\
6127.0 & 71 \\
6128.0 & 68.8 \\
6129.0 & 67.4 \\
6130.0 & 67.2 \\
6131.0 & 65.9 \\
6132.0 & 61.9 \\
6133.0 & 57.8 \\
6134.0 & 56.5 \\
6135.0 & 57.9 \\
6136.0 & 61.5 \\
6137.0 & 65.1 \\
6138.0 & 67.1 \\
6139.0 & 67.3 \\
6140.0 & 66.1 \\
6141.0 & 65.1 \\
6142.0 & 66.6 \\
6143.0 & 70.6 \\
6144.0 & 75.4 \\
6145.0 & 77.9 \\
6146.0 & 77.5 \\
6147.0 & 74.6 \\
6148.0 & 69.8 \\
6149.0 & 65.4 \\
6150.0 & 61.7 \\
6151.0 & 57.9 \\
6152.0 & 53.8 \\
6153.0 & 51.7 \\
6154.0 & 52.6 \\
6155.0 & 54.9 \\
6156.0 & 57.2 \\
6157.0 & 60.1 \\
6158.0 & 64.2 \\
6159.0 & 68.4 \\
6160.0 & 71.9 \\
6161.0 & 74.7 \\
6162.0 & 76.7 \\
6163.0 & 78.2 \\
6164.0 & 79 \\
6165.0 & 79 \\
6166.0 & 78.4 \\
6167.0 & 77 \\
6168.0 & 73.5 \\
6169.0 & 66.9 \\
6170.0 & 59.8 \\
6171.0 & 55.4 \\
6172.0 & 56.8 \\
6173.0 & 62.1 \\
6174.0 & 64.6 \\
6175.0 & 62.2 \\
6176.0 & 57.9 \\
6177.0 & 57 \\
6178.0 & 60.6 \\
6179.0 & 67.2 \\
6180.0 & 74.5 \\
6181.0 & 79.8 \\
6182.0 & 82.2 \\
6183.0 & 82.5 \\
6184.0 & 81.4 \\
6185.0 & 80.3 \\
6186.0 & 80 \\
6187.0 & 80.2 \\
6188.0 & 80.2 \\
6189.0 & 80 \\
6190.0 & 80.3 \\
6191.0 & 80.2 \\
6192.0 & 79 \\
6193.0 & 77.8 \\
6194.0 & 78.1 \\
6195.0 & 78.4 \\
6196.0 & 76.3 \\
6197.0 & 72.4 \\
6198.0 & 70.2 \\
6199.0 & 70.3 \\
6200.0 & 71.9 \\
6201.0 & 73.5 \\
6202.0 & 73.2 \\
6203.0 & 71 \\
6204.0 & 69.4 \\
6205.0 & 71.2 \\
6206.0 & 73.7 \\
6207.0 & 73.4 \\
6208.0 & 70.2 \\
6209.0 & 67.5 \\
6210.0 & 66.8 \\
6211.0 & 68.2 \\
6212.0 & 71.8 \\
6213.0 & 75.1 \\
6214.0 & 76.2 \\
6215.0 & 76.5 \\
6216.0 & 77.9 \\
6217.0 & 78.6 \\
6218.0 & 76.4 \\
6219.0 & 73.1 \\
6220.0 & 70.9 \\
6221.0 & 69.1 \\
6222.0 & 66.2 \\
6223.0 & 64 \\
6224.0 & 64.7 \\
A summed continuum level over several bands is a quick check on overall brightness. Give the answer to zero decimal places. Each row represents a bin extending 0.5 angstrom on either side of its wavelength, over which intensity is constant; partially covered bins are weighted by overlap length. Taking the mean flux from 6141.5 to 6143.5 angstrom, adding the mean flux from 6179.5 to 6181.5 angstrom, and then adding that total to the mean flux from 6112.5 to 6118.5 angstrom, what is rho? 199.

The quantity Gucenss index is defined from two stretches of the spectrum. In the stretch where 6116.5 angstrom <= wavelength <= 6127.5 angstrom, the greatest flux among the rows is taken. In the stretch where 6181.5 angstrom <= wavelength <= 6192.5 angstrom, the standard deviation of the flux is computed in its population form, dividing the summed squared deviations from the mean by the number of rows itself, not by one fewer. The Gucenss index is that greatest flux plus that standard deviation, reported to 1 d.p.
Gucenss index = 72.0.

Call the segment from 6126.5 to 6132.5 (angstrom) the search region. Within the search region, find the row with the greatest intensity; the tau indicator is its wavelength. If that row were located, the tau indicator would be 6127.0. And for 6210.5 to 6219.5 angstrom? 6217.0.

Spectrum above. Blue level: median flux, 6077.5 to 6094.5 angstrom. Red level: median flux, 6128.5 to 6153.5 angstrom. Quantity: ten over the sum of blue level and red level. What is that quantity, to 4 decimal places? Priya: 0.0771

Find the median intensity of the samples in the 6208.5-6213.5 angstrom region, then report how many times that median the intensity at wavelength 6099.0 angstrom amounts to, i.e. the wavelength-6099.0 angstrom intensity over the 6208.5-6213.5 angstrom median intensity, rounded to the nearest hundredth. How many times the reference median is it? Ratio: 1.05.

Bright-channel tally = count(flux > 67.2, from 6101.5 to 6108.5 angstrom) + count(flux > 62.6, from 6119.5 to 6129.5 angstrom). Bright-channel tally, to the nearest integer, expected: 14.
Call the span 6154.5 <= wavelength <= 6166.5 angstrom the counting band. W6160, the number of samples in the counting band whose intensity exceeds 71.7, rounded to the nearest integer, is 7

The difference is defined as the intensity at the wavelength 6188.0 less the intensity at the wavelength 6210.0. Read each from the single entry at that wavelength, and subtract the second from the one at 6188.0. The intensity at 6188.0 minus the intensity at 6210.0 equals 13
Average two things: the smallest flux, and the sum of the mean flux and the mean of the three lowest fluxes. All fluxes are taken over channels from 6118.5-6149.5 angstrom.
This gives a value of 87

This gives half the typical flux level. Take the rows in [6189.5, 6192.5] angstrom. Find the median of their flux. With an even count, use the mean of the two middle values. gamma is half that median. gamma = 40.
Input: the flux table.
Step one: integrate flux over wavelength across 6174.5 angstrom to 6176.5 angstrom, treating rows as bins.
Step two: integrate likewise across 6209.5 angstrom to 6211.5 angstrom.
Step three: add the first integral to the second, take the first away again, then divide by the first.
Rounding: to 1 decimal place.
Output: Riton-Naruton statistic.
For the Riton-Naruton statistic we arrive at 1.1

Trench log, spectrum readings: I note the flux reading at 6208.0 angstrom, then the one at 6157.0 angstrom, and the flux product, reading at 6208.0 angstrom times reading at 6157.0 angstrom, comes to 4219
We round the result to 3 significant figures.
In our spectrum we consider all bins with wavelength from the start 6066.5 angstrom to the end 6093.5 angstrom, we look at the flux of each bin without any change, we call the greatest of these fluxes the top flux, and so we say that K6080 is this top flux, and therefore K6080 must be 71.7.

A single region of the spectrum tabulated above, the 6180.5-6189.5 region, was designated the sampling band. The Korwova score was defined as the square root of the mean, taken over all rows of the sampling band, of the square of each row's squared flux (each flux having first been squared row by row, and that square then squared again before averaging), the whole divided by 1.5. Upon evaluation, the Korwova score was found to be 4347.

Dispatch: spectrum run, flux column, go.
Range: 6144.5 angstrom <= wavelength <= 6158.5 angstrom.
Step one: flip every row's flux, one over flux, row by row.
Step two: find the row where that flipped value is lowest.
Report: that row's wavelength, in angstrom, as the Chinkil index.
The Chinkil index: 6145.0 angstrom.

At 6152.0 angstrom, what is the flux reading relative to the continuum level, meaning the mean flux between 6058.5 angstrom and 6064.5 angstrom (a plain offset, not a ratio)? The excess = -10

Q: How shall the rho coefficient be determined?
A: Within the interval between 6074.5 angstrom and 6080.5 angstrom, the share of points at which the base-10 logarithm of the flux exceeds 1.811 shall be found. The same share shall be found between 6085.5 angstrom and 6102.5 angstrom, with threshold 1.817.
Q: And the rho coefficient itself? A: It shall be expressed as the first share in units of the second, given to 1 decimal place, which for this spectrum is 1.7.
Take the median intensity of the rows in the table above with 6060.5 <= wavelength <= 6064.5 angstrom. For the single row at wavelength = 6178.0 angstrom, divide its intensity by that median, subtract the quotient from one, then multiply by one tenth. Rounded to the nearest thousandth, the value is 0.009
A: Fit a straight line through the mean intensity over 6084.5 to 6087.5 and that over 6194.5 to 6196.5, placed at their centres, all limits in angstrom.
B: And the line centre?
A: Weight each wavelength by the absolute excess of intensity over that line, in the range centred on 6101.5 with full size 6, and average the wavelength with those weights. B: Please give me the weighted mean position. 6101.2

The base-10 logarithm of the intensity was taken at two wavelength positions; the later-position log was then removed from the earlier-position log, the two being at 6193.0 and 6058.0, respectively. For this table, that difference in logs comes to -0.10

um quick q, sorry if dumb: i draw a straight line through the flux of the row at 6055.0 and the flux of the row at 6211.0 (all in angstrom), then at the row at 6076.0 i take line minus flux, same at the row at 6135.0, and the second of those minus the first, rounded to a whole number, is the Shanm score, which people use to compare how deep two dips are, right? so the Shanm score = 13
